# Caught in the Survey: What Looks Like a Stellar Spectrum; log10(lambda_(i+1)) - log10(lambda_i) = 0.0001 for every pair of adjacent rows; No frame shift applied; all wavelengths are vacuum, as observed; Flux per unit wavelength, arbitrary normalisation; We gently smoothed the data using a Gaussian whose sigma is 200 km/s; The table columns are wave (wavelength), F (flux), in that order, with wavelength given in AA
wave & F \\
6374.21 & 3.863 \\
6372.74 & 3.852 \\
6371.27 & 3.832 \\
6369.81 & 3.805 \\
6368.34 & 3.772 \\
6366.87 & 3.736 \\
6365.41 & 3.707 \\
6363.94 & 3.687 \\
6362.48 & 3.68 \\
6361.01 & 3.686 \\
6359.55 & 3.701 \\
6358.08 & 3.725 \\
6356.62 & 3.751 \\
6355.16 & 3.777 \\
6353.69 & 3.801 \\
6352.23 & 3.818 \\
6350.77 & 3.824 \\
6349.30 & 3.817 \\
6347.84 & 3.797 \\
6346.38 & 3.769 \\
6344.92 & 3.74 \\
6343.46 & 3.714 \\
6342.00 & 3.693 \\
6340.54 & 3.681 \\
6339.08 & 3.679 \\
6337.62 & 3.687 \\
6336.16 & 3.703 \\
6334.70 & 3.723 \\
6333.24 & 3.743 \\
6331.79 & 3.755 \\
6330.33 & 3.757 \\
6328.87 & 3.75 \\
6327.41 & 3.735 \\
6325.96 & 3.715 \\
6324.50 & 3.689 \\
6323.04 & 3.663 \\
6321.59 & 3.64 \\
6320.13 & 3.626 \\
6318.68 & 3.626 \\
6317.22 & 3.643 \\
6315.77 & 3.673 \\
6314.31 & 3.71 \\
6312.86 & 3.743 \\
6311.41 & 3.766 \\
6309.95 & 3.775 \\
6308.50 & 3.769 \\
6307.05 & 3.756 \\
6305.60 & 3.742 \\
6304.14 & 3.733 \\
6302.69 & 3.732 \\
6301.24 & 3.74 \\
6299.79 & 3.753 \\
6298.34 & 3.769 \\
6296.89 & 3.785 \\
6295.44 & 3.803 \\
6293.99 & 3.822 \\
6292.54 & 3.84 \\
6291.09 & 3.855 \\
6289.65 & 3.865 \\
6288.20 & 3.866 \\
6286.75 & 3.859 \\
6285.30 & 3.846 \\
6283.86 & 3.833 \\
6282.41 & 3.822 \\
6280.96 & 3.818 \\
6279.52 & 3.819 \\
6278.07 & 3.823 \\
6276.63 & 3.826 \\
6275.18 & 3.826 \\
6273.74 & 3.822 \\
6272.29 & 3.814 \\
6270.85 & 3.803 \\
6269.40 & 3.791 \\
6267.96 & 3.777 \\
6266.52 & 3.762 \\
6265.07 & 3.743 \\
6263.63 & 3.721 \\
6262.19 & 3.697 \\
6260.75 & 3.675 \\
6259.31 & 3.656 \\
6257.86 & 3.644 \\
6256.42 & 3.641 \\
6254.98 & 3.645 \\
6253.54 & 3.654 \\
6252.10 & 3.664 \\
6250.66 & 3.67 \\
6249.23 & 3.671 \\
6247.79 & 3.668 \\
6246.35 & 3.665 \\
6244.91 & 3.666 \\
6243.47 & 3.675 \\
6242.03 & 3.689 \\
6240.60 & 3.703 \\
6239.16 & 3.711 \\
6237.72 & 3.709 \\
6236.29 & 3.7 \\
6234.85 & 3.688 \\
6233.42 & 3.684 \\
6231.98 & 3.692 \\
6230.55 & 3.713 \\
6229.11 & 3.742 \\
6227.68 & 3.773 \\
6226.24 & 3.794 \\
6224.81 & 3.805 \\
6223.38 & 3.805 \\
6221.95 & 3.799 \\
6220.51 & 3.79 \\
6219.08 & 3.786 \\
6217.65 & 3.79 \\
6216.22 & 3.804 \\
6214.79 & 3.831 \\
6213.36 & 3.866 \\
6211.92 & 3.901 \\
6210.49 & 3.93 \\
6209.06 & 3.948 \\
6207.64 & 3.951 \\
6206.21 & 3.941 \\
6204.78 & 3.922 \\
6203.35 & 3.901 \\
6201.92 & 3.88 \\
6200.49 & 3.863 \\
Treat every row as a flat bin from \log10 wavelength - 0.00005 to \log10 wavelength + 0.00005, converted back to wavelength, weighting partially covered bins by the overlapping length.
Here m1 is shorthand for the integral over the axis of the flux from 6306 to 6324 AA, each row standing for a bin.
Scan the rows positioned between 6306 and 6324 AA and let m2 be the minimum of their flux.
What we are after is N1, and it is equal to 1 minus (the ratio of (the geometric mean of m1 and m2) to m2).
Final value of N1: -3.3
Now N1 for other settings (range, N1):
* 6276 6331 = -6.6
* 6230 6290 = -6.8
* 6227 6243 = -3.0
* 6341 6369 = -4.3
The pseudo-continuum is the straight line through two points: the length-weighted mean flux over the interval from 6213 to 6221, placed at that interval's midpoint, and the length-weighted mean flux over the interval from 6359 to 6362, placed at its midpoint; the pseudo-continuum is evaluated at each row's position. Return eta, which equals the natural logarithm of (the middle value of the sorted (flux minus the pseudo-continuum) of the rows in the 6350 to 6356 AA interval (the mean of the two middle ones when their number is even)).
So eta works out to -2.2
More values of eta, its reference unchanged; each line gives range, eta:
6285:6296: -2.3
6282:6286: -2.6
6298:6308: -5.5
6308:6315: -3.4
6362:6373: -2.7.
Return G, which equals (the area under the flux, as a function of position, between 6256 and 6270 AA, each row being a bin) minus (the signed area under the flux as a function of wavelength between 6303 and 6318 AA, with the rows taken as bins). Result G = -4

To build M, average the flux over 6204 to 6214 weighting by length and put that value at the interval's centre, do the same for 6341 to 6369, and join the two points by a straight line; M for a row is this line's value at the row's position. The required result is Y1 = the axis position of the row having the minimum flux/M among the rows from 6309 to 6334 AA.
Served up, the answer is 6318.68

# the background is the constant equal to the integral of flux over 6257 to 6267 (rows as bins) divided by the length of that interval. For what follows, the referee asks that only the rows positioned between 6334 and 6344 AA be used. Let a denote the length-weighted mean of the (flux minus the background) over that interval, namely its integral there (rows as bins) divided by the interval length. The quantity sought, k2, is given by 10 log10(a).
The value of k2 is -27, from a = 0.00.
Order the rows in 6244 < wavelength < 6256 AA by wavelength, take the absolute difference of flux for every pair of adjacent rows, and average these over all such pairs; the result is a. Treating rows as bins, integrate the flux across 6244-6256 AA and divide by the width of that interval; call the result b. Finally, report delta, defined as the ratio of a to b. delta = 0.0013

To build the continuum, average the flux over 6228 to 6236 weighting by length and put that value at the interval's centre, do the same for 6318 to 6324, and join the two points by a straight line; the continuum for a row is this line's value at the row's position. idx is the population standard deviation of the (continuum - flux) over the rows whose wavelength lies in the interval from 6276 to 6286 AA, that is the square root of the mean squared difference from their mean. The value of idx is 0.011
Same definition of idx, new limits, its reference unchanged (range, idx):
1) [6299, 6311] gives 0.017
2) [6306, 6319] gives 0.052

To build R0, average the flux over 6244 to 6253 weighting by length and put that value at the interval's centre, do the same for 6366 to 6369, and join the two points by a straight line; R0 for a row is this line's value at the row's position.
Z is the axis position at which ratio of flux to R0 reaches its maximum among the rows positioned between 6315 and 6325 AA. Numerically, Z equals 6324.50 AA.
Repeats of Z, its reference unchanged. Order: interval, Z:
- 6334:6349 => 6347.84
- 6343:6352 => 6350.77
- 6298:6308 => 6298.34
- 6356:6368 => 6356.62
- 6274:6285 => 6283.86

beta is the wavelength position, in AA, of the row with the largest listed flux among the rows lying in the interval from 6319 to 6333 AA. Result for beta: 6330.33 AA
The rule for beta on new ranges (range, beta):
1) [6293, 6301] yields 6293.99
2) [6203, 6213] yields 6207.64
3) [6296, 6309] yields 6296.89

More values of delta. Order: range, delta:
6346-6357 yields 0.0048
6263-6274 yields 0.0038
